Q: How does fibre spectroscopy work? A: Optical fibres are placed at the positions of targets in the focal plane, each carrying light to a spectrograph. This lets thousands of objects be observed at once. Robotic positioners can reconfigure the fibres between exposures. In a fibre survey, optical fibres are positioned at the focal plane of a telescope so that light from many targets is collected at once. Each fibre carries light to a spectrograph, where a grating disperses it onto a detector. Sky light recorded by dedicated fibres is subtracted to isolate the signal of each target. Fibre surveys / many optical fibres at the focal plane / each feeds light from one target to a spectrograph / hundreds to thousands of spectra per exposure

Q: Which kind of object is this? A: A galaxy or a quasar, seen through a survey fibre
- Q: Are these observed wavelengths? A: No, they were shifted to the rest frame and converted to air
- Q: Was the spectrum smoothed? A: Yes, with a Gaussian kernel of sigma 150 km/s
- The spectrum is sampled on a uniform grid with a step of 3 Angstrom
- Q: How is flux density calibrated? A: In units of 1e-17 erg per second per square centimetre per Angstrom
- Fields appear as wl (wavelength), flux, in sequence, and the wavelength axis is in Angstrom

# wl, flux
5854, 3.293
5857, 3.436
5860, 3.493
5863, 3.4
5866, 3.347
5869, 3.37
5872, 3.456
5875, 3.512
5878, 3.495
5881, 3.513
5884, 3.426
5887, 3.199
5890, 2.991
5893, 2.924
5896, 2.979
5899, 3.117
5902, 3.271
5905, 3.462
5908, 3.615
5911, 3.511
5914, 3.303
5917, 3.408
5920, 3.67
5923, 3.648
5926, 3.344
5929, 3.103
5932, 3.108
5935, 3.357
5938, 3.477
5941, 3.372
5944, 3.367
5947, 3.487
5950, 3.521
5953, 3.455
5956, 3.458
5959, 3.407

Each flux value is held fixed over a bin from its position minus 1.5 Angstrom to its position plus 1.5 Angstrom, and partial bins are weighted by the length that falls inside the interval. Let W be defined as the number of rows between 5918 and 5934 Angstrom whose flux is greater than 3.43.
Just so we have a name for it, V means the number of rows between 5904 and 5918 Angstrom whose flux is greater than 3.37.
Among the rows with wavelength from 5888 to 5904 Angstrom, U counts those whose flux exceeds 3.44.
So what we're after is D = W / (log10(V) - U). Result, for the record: 3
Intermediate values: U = 0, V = 4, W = 2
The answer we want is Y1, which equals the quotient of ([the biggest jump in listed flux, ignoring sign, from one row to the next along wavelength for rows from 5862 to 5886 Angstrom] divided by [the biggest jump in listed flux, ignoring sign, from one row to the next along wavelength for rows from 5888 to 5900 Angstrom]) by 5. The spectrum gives 0.13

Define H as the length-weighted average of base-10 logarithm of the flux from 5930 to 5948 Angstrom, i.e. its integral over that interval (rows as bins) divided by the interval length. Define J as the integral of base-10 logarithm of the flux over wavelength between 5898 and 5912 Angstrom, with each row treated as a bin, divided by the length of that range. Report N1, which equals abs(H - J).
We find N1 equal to 0.006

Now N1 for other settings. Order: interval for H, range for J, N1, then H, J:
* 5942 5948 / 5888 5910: 0.030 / 0.534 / 0.504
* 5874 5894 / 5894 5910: 0.002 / 0.517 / 0.515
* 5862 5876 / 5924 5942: 0.015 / 0.533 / 0.518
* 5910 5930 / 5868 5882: 0.005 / 0.535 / 0.540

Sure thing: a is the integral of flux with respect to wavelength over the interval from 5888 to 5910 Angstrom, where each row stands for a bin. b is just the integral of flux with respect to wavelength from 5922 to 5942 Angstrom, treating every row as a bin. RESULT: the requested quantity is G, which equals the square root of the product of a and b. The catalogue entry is 68.5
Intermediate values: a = 70.4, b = 67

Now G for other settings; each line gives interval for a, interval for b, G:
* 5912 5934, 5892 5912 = 69.7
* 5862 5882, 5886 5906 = 65.6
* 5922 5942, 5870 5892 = 70.2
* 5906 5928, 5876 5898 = 73.8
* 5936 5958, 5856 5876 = 72.1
